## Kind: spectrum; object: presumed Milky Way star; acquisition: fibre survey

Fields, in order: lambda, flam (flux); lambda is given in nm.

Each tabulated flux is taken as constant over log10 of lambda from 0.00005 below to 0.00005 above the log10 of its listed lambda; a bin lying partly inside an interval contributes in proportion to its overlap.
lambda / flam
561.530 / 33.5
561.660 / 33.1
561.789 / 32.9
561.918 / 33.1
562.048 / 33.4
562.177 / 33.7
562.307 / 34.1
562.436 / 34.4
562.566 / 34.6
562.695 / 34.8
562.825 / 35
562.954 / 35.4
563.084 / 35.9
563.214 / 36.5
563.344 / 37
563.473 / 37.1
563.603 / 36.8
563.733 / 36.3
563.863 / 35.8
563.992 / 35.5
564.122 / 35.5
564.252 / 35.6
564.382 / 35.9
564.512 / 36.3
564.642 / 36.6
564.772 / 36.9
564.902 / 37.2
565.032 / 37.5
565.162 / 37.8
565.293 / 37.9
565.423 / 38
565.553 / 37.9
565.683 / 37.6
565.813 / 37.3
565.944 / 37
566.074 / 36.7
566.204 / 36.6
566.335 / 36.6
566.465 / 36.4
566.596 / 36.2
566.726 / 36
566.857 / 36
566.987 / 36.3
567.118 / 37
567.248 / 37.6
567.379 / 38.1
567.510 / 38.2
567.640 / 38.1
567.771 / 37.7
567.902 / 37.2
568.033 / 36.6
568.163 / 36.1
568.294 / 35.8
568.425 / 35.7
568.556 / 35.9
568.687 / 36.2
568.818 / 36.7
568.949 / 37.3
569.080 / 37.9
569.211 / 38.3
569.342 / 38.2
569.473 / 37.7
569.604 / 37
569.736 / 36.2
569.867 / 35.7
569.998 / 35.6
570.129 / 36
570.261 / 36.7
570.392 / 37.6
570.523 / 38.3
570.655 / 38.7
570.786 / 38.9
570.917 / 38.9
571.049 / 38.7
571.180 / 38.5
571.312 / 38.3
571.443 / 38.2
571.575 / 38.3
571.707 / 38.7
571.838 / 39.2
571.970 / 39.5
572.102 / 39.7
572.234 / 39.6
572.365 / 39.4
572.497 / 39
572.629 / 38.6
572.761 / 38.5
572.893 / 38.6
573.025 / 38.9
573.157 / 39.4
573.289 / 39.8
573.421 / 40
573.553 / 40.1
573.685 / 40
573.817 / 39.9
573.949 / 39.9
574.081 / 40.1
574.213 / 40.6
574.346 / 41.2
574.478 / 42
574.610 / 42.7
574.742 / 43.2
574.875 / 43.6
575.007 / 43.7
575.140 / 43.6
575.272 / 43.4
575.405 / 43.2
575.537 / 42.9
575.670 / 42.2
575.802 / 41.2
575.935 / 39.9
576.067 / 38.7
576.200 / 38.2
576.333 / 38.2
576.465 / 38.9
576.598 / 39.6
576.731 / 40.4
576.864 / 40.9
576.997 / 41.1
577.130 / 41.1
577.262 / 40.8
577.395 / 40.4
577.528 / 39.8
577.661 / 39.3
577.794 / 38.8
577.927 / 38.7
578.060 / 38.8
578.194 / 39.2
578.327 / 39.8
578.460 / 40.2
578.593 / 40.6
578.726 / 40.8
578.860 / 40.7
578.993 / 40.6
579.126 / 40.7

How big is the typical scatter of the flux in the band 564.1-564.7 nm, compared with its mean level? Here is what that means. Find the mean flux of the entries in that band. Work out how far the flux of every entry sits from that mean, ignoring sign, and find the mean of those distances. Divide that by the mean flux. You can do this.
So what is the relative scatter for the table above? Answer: 0.010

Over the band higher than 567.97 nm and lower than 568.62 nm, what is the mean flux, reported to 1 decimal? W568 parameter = 36.0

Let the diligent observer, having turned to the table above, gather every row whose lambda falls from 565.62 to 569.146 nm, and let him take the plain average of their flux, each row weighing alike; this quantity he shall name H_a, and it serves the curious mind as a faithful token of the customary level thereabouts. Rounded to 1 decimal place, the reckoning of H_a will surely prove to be 36.8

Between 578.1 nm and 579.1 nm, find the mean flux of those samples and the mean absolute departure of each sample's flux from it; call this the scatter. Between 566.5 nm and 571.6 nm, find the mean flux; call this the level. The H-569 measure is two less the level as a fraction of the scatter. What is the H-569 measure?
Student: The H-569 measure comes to -79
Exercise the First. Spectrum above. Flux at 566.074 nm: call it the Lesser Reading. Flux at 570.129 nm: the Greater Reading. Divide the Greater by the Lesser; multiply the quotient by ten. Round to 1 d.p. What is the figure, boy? 9.8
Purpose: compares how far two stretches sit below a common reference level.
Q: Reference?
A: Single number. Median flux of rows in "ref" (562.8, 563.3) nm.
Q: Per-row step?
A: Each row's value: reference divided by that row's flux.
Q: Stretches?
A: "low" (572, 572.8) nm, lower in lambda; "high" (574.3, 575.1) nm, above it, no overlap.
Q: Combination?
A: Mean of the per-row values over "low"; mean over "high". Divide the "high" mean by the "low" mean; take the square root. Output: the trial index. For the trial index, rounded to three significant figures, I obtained 0.957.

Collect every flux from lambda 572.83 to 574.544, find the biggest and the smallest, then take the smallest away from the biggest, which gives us 3.4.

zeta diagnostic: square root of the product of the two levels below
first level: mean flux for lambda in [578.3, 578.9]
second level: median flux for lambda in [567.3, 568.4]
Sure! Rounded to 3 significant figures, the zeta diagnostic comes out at 38.9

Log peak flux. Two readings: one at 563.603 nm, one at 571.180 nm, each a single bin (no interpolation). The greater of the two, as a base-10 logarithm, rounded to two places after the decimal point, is 1.59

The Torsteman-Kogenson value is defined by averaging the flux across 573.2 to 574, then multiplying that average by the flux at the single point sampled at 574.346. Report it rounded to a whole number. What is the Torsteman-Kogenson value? 1646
